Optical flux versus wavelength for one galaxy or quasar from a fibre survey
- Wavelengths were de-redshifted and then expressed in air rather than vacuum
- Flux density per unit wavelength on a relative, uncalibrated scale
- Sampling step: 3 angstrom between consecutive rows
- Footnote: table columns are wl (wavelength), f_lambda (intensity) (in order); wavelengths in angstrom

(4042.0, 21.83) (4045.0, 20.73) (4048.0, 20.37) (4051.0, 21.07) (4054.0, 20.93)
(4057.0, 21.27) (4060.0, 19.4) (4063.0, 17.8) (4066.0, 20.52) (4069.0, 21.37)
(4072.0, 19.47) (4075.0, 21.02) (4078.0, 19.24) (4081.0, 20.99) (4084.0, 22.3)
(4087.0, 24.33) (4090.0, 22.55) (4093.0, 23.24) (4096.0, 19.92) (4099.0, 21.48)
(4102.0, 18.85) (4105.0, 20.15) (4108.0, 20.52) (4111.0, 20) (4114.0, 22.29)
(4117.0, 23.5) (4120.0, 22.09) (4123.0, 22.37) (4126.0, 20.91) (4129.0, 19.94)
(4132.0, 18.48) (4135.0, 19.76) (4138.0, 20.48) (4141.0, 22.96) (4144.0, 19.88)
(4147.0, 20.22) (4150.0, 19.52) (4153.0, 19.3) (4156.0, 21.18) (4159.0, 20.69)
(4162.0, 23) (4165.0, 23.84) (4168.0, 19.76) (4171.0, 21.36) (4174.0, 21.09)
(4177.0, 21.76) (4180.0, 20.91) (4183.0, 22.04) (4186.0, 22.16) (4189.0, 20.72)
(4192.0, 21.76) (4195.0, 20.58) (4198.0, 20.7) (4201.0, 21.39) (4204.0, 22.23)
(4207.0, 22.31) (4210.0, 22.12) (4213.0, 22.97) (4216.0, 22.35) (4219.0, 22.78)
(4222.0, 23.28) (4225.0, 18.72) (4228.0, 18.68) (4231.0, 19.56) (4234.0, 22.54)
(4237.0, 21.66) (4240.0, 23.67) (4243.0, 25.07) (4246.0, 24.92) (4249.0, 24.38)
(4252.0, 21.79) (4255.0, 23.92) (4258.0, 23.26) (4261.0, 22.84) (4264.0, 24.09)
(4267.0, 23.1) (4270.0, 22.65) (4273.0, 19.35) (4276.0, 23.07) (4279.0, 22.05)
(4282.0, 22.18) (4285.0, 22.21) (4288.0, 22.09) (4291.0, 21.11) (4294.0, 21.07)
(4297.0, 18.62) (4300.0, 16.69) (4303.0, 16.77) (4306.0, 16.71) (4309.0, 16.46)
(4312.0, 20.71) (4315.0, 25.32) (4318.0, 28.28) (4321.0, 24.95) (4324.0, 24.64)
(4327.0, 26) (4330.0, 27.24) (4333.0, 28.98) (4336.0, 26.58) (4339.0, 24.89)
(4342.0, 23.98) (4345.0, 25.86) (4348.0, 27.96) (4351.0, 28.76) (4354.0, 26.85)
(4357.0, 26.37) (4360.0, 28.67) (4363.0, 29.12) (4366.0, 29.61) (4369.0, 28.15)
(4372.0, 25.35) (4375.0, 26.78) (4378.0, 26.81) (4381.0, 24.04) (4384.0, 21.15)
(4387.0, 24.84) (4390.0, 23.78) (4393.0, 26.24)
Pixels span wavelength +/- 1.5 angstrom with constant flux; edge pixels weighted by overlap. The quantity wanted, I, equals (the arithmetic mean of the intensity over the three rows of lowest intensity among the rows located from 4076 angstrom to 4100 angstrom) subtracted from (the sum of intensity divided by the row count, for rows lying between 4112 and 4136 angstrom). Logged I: 1.1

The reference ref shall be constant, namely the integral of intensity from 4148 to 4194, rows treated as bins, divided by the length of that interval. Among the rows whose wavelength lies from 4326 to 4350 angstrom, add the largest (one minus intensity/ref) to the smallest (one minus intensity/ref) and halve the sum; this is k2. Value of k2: -0.25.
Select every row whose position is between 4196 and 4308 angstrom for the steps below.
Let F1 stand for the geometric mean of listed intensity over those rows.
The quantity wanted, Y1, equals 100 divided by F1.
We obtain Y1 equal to 4.6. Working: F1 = 21.6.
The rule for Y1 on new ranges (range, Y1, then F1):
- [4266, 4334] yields 4.6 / 21.9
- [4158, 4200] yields 4.7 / 21.4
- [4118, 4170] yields 4.8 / 20.8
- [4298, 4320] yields 5.1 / 19.7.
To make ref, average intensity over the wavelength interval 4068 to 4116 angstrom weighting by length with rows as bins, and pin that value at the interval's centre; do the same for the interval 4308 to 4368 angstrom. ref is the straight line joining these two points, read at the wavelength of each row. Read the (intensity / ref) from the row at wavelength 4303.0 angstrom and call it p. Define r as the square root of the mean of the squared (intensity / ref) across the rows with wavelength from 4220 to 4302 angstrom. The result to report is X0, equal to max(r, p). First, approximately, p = 0.66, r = 0.90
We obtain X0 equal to 0.90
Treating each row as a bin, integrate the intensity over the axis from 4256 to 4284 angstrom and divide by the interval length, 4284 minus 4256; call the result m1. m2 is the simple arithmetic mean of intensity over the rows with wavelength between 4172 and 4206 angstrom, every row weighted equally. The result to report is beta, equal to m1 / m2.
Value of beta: 1.05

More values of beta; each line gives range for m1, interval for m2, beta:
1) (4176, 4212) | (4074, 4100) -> 1.00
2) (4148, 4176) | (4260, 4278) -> 0.94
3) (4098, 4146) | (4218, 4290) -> 0.93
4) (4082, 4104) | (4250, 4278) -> 0.96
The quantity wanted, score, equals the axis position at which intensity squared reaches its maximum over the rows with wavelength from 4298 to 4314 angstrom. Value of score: 4312.0 angstrom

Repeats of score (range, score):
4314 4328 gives 4318.0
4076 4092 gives 4087.0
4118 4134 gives 4123.0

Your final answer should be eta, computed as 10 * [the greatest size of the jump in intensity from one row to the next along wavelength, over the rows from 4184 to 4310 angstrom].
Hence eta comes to 46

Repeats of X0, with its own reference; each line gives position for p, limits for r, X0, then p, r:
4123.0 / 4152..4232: 1.03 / 1.03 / 0.93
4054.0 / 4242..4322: 1.03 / 1.03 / 0.89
